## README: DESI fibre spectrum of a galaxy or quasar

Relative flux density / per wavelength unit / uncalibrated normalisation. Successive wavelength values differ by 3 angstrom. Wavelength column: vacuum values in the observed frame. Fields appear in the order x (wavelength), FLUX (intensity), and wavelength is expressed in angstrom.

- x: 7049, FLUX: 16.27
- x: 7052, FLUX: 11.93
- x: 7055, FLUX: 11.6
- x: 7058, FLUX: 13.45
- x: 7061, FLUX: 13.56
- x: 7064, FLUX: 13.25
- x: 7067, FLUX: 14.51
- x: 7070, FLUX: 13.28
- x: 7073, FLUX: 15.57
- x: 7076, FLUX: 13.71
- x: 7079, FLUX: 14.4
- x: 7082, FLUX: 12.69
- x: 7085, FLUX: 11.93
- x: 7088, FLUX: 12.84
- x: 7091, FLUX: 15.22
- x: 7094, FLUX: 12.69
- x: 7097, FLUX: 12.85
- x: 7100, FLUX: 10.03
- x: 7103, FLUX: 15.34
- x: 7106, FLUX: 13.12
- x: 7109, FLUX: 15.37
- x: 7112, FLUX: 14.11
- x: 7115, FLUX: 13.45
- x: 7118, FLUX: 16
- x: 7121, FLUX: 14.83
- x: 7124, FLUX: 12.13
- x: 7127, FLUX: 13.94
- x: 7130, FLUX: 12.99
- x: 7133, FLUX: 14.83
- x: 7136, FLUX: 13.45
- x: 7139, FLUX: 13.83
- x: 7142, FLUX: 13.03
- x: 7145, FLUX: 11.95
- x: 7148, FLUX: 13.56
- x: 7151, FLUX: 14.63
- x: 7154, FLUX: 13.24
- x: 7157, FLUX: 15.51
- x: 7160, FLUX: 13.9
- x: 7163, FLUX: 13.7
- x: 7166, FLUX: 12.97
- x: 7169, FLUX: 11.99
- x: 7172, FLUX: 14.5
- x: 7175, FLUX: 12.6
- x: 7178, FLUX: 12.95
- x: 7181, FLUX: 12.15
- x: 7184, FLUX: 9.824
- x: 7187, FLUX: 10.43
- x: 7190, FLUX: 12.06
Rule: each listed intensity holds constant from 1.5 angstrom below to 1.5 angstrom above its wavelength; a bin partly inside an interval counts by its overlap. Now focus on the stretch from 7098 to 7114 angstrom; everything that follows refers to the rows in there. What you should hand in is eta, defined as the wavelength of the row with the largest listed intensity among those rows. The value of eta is 7109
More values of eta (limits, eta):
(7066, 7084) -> 7073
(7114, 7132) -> 7118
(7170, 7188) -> 7172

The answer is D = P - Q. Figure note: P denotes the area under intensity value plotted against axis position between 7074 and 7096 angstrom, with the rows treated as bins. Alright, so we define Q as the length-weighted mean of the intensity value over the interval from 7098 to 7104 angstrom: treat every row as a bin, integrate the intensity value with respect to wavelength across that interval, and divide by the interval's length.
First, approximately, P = 295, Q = 12.5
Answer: 282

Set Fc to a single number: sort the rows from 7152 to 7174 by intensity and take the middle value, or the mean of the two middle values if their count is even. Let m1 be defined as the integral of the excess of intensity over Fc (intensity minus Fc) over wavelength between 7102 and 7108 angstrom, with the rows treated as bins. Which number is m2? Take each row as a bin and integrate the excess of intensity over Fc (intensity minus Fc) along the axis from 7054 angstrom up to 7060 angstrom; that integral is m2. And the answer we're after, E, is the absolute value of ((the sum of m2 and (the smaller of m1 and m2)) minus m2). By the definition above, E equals 6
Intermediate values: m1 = 3.2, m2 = -6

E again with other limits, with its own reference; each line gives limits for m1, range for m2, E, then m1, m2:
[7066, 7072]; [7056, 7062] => 2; 1.7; -2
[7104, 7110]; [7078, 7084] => 2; 3.3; -2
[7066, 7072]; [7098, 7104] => 7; 1.7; -7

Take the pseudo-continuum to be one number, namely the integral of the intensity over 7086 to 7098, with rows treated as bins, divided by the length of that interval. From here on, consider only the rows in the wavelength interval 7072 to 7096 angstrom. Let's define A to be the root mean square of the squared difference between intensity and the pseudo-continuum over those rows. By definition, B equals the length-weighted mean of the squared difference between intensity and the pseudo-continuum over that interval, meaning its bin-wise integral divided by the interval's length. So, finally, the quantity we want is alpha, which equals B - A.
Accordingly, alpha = -0.8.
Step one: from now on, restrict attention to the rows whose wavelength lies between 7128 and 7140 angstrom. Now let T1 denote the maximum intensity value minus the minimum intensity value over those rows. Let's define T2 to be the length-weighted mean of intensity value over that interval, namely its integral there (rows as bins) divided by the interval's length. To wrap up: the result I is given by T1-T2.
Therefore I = -12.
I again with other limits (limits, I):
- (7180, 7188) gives -8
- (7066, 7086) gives -10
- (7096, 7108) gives -8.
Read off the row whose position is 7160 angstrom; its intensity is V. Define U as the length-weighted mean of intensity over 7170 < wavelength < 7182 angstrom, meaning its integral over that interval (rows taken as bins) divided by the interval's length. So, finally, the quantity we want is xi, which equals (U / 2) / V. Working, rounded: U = 13.0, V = 13.9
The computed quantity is 0.469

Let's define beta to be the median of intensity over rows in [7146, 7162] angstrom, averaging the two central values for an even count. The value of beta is 13.9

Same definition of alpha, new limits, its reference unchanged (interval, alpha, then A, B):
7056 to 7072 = -0.1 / 0.6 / 0.51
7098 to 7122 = -1.5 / 5.1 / 3.56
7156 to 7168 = -1.1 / 2.3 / 1.18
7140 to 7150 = -0.4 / 1.2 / 0.73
